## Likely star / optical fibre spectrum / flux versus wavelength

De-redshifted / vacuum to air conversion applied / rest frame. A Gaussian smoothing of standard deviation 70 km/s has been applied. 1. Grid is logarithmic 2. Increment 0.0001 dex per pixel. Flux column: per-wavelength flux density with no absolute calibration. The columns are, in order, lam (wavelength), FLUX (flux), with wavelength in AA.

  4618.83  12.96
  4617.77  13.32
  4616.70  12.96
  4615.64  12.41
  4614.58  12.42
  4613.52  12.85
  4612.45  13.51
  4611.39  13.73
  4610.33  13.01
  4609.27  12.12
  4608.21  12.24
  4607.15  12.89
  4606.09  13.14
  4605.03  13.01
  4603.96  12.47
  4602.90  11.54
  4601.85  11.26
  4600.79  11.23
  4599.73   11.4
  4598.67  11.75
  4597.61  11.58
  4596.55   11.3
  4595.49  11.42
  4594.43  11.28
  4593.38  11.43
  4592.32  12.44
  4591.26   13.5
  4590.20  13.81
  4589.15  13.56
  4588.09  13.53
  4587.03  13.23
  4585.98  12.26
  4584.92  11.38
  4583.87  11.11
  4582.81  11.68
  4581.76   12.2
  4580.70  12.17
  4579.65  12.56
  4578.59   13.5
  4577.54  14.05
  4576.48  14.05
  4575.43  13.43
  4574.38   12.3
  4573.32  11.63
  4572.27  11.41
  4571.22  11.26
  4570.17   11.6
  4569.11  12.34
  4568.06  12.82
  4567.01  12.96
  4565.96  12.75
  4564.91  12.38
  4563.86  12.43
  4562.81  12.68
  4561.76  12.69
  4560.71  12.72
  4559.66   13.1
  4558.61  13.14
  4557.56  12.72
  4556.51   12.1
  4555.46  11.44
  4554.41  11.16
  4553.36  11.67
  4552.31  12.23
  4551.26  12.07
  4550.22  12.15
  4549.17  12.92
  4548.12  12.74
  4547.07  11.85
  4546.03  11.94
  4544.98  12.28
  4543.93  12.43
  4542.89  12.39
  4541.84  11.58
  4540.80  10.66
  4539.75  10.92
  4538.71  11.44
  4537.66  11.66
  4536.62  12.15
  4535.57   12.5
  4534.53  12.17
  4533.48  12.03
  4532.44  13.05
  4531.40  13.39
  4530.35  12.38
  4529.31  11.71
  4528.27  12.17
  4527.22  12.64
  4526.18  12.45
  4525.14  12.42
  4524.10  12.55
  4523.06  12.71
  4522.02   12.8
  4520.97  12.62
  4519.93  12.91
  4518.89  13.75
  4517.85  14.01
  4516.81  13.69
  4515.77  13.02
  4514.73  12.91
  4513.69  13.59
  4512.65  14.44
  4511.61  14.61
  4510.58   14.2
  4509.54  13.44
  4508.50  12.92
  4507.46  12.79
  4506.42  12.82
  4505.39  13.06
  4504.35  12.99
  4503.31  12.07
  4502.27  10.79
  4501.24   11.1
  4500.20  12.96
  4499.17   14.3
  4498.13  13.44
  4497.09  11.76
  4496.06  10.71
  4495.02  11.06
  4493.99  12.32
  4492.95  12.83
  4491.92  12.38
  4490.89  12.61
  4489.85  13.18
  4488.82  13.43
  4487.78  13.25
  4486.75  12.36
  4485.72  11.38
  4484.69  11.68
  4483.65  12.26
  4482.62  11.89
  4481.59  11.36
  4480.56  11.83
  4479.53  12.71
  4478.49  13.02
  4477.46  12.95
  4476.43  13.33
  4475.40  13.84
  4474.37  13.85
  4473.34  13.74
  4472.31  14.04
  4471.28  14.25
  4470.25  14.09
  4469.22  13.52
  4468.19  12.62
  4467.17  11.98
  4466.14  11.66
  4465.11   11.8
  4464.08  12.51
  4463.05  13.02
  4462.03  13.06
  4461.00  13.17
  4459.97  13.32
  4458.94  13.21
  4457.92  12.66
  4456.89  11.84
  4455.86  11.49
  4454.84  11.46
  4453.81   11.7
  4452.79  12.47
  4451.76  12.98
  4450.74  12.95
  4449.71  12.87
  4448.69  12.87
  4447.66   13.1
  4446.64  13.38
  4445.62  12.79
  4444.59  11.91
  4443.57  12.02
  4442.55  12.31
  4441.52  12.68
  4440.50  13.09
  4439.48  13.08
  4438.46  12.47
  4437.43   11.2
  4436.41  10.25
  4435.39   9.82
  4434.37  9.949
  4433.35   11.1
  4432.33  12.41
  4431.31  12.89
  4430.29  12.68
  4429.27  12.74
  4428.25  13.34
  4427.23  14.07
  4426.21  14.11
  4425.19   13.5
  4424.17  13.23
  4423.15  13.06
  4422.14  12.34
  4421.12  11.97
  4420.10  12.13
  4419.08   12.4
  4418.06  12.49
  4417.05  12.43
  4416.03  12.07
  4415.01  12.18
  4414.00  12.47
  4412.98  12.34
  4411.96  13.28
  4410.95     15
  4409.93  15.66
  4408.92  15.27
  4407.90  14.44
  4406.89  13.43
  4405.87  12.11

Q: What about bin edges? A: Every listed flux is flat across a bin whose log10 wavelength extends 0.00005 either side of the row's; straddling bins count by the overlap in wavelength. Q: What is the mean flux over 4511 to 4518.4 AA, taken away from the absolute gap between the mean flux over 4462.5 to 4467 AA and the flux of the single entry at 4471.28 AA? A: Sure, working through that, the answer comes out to -11.8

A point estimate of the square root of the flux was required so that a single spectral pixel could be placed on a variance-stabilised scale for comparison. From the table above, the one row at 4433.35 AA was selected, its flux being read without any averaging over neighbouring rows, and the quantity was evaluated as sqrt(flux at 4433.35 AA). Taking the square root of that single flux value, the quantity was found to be 3.33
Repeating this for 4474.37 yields 3.72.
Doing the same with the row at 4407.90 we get 3.80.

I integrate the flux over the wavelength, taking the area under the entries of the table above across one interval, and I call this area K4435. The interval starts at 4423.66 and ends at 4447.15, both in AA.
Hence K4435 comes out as 291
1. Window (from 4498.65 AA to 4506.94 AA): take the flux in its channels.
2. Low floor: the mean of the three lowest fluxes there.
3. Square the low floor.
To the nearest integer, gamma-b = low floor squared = 128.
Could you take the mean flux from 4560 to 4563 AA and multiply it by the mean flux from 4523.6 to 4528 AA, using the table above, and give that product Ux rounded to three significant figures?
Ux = 159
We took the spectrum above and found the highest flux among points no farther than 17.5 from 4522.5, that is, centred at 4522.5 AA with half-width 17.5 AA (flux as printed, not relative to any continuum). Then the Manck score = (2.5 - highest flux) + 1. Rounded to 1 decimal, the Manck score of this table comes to -11.1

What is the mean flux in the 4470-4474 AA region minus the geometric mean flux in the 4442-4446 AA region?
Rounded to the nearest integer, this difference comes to 2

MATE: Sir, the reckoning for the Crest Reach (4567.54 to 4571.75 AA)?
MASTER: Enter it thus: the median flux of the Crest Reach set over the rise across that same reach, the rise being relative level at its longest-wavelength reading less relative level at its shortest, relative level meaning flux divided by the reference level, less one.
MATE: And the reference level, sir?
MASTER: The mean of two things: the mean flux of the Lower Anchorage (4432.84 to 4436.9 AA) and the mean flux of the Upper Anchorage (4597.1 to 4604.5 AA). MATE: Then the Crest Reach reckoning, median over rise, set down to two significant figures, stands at -84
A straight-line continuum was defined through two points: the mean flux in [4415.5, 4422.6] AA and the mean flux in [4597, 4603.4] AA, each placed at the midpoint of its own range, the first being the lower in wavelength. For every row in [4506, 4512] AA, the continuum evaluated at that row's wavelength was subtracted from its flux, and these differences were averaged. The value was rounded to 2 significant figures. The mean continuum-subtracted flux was 1.6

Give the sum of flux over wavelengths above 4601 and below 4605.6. 48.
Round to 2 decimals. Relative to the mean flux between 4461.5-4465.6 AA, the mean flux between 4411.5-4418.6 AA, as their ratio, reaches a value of 0.99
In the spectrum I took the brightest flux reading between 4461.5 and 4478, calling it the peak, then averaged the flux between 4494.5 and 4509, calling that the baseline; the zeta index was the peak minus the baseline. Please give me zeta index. 1.9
